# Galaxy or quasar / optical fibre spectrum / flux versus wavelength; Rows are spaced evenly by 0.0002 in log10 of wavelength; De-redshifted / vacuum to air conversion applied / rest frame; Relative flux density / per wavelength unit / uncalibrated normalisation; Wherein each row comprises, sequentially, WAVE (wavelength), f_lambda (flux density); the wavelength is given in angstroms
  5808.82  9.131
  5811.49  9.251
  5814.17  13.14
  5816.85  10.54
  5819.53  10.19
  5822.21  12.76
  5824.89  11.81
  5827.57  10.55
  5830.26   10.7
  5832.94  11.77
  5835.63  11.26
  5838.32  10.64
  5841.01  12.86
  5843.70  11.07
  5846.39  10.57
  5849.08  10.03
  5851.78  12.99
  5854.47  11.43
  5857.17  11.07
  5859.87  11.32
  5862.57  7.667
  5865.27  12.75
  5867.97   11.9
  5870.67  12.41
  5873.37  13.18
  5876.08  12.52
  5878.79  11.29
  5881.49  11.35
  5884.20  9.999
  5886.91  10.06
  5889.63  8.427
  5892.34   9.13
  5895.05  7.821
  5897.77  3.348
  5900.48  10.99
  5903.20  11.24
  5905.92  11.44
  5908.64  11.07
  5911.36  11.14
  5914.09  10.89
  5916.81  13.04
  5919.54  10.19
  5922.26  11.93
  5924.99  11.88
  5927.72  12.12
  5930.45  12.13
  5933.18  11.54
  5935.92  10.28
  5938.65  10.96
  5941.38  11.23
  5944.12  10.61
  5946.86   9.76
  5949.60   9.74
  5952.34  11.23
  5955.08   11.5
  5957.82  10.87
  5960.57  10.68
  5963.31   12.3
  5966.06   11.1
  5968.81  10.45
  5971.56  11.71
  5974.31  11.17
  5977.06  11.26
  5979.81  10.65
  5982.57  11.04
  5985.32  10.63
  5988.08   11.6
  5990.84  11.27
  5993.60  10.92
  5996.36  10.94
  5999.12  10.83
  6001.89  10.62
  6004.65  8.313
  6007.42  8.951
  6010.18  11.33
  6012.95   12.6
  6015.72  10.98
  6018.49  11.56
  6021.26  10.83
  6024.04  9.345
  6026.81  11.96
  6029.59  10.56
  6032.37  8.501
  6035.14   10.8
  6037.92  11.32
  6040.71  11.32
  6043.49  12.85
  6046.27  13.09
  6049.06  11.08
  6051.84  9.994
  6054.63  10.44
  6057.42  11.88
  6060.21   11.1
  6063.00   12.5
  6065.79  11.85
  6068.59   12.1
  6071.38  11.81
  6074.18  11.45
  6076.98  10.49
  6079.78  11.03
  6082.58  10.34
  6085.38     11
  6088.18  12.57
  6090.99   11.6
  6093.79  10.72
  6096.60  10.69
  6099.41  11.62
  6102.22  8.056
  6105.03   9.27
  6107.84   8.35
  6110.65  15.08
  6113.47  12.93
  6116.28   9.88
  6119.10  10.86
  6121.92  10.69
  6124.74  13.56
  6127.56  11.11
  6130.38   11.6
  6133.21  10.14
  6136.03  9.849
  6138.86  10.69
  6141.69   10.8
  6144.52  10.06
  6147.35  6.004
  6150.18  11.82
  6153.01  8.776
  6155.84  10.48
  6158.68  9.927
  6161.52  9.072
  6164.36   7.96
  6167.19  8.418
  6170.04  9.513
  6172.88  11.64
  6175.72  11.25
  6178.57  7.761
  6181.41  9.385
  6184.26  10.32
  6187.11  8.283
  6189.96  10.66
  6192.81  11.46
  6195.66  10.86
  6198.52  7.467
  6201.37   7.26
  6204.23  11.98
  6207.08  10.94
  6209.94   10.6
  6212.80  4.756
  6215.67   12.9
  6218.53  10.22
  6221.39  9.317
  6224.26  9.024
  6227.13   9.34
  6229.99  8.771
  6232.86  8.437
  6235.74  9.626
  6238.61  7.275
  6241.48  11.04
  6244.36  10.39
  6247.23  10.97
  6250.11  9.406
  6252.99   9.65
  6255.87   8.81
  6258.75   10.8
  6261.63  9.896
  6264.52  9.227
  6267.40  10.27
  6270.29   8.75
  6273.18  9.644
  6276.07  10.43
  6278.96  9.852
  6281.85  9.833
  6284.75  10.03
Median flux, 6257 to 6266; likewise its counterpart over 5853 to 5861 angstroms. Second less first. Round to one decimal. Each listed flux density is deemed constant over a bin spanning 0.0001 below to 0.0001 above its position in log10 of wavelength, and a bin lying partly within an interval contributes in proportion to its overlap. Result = 1.4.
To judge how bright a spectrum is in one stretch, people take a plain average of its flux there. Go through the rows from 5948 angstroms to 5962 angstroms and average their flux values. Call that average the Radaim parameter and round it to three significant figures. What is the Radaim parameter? 10.8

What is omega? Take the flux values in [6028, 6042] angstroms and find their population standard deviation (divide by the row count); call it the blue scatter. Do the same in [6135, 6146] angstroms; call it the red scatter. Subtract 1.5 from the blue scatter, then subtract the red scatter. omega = -0.86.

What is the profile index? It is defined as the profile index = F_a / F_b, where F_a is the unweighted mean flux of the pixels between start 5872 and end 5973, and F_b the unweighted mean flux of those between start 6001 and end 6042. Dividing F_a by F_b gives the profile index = 1.02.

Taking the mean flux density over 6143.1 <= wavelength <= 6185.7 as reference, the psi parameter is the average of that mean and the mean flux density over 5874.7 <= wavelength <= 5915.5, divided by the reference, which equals 1.03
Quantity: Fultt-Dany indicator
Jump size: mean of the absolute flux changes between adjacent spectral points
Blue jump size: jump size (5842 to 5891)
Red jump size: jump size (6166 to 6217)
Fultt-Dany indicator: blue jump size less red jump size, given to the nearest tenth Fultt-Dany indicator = -1.0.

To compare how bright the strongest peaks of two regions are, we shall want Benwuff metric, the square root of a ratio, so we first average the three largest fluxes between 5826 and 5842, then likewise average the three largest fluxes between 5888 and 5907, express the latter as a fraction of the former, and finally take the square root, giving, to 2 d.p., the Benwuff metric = 0.97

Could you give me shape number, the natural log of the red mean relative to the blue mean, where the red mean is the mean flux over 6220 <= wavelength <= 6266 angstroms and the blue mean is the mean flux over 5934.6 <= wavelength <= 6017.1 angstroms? -0.13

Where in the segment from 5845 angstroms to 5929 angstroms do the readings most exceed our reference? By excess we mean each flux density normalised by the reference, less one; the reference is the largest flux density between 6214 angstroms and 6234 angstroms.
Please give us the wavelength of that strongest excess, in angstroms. 5873.37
